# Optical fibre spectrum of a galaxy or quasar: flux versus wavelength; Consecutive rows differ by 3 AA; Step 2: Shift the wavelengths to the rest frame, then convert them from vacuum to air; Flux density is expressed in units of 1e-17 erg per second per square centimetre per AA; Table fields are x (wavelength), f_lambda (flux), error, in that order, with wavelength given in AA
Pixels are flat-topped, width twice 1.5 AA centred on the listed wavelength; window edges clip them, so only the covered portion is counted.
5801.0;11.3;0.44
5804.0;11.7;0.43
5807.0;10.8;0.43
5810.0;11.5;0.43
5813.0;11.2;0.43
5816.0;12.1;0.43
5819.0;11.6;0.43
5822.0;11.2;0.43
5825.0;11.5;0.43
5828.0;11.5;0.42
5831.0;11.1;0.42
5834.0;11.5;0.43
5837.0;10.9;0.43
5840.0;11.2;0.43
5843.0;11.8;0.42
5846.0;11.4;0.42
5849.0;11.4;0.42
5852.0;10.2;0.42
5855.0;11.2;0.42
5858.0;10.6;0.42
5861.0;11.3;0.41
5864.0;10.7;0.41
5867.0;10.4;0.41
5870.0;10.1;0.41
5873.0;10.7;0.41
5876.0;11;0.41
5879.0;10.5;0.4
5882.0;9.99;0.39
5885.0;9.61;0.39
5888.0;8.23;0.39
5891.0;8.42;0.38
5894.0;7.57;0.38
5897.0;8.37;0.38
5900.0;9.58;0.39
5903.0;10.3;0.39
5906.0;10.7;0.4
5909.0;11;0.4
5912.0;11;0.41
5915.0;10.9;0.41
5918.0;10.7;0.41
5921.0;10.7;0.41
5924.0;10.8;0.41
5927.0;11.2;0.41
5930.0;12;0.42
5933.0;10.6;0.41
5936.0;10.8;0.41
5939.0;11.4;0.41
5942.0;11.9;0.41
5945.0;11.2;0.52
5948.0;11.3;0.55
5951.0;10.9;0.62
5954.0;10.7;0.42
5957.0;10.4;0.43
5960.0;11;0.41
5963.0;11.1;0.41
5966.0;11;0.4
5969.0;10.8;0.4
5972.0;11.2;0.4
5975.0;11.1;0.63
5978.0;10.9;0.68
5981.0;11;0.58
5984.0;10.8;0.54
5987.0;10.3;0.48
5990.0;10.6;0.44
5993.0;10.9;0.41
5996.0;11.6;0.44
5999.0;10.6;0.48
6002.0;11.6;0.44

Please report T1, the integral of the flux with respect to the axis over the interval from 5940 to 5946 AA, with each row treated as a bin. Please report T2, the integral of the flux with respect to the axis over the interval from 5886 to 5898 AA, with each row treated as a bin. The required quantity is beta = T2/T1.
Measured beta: 1.4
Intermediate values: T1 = 69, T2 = 98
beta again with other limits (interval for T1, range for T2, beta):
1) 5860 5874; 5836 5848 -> 0.9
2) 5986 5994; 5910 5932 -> 2.9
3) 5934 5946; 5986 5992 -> 0.5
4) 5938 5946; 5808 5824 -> 2.0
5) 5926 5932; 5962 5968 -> 1.0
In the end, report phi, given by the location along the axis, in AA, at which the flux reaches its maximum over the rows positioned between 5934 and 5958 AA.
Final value 5942.0 AA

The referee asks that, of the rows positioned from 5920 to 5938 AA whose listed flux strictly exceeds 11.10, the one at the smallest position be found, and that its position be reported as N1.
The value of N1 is 5927.0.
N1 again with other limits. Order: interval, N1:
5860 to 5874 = 5861.0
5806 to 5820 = 5810.0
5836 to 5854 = 5840.0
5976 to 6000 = 5996.0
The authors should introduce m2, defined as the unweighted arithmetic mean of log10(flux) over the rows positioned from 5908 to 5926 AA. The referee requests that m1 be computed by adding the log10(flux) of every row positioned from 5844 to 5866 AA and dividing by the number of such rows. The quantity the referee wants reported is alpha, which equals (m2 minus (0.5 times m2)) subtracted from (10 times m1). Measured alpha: 9.9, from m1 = 1.04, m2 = 1.04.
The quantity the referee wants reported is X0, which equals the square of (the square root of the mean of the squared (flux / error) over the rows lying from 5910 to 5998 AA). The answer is 619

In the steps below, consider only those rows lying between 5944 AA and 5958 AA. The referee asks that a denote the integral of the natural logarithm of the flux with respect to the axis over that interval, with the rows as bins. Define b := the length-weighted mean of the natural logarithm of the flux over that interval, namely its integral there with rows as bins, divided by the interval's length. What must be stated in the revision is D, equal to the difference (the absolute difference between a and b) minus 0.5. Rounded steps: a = 33.4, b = 2.39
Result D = 31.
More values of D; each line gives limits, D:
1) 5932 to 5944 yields 26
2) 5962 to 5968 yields 12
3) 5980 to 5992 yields 26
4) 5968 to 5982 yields 31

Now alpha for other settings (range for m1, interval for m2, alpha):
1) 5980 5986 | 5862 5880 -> 9.9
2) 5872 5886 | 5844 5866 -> 9.6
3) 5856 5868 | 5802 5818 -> 9.8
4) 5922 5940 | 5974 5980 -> 9.9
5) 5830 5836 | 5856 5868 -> 10.0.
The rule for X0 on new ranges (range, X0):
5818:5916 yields 663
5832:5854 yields 698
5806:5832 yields 710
